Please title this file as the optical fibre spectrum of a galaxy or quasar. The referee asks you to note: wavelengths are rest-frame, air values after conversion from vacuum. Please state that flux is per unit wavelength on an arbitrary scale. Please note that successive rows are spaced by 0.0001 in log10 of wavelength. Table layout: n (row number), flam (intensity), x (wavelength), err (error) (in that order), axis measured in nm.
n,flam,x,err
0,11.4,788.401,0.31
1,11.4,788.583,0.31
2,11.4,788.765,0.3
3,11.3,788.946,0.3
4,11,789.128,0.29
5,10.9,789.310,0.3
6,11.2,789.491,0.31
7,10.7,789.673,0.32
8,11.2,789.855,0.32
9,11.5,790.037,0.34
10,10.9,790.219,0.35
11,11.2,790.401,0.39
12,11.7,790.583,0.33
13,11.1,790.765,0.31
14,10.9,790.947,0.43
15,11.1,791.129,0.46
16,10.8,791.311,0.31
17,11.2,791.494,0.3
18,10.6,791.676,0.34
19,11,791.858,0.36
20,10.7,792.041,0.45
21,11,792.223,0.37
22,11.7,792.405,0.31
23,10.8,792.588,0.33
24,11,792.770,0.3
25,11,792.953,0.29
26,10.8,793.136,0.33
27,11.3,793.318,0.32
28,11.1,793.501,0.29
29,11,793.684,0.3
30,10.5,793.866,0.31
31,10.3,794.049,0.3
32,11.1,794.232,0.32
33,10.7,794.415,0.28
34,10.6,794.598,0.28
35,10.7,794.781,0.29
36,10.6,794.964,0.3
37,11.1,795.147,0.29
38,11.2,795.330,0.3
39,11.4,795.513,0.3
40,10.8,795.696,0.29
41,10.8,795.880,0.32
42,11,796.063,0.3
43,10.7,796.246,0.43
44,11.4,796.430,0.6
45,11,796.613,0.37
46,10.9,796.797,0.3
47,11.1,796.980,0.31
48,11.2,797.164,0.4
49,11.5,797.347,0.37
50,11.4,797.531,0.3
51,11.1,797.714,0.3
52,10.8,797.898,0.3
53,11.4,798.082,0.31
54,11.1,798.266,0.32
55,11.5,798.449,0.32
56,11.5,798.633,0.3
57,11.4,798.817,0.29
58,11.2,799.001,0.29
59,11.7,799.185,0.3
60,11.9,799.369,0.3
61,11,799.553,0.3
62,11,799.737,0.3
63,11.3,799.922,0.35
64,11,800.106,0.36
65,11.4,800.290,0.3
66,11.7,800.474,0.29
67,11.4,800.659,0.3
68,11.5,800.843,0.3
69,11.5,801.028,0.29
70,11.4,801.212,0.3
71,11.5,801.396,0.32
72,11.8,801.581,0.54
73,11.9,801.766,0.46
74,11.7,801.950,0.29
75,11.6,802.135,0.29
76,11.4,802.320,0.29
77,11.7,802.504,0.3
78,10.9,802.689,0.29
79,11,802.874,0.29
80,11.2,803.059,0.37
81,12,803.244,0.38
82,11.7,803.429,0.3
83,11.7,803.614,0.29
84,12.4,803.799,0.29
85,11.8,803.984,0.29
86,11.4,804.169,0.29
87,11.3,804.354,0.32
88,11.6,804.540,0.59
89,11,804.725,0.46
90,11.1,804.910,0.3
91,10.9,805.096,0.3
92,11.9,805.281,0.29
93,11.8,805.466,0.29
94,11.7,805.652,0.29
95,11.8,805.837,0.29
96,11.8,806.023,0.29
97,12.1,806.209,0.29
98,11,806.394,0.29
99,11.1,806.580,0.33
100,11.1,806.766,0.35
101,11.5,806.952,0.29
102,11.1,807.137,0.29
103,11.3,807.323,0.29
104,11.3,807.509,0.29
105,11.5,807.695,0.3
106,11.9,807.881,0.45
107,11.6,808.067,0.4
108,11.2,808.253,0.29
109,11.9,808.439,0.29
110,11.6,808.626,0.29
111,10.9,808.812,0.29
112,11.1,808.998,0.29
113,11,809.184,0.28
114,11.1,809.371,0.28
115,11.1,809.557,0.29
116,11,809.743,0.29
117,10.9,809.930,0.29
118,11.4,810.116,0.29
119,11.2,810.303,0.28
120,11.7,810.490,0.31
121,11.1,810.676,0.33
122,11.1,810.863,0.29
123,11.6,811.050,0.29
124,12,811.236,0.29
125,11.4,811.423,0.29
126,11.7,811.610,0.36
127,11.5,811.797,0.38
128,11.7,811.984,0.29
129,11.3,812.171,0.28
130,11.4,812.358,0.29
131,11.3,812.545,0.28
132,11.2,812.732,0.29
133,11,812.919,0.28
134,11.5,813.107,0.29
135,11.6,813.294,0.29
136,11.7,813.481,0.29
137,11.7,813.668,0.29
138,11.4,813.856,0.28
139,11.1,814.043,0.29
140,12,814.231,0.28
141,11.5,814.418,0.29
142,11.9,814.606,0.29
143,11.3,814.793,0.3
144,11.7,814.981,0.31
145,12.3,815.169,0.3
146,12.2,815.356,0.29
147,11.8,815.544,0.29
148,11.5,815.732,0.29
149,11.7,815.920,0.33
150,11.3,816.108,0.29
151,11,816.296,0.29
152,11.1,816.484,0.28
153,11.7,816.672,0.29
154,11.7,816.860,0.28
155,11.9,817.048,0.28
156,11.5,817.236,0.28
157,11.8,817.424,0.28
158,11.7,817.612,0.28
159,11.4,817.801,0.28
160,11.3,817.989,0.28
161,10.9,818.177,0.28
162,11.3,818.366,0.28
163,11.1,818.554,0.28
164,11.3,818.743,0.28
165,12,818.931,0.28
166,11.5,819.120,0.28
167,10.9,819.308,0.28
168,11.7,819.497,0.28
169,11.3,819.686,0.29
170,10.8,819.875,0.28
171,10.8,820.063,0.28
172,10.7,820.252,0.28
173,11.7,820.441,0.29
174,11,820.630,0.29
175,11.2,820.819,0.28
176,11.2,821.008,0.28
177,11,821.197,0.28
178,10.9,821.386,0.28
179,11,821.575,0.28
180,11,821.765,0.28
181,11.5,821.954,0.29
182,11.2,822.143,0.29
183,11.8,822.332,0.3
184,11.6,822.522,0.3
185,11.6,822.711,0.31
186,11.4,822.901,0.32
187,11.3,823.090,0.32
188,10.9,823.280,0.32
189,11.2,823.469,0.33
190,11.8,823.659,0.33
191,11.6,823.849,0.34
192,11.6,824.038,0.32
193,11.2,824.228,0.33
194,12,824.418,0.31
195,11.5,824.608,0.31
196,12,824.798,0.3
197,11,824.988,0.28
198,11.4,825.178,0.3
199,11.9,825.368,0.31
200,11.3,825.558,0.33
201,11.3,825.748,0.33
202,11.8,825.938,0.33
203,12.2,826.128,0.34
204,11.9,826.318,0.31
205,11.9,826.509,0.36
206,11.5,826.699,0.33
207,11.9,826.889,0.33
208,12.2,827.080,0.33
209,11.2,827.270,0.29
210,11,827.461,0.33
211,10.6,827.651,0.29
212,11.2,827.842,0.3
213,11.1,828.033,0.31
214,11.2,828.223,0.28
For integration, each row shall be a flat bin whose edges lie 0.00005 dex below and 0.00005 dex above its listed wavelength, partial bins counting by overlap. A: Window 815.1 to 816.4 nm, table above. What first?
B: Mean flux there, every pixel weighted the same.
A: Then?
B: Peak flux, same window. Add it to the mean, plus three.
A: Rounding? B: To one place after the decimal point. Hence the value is 27.0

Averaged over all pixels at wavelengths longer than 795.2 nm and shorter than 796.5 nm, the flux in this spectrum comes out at 11.0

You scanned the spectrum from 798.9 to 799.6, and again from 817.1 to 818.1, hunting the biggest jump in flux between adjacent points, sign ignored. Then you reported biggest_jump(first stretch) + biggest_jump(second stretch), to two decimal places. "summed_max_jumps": 1.20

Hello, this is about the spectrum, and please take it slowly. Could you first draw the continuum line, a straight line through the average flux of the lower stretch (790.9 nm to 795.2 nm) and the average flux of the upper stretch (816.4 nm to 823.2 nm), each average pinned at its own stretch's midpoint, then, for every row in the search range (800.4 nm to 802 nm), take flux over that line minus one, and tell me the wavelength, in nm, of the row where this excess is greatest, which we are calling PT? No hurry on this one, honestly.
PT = 801.766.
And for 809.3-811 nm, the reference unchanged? 810.490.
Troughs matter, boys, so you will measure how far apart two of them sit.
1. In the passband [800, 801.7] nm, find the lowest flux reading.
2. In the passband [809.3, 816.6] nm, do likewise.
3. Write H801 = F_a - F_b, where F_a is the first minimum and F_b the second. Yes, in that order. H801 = 0.10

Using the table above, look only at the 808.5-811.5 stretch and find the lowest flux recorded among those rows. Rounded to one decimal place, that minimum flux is 10.9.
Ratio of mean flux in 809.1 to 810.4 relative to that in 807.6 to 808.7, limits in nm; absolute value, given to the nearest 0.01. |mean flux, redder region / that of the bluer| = 0.96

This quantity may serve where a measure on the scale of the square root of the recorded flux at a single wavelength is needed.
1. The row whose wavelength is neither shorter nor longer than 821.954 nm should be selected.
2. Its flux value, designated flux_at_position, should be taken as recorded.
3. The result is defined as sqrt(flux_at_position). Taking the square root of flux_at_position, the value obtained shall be 3.391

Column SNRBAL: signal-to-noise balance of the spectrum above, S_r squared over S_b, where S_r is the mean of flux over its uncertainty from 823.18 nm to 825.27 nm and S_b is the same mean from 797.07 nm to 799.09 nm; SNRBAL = 37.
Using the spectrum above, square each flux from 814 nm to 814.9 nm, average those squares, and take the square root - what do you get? 11.6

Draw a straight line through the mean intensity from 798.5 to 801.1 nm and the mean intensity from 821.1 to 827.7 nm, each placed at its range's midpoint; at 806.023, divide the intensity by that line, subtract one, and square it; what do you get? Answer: 0.0012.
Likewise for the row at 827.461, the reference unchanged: 0.0017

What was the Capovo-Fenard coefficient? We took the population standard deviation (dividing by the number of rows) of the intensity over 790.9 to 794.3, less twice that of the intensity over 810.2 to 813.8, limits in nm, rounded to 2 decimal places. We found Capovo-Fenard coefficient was -0.22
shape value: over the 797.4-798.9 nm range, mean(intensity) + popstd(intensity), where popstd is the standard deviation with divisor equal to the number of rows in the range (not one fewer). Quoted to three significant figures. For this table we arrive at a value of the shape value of 11.5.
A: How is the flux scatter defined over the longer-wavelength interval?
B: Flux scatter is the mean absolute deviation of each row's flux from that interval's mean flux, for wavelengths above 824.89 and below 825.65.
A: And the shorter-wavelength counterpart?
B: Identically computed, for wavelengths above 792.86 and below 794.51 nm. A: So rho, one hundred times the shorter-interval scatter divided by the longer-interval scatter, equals 104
